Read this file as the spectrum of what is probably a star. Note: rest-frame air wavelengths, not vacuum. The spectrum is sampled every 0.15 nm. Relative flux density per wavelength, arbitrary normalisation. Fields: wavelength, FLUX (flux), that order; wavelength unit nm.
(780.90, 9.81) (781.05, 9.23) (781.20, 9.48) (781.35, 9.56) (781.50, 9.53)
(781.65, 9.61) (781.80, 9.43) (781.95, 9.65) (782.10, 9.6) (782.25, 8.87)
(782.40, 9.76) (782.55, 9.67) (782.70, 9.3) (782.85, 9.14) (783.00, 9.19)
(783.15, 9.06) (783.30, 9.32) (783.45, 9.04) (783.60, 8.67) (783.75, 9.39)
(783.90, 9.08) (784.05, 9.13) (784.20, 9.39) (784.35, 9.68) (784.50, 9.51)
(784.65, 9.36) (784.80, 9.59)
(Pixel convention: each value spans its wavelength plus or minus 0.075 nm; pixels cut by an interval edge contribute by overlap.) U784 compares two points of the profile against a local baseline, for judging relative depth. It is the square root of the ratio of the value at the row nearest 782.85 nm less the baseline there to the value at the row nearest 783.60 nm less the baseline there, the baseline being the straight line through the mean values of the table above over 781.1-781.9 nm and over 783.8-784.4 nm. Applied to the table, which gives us 0.63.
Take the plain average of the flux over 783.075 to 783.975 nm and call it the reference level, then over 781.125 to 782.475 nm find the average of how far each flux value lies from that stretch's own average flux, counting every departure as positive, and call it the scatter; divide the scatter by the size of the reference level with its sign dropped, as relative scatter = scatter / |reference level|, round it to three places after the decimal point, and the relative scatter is 0.018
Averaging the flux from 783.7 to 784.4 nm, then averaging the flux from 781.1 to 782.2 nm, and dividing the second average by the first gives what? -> 1.02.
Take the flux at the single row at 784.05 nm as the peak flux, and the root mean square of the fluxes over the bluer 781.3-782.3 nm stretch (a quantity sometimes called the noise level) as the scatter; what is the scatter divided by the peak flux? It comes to 1.04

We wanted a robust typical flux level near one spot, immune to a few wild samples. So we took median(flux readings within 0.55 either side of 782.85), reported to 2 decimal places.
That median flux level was 9.30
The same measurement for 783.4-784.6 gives 9.26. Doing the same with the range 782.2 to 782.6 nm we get 9.67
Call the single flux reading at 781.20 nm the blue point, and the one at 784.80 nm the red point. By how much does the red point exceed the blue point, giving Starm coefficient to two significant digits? 0.11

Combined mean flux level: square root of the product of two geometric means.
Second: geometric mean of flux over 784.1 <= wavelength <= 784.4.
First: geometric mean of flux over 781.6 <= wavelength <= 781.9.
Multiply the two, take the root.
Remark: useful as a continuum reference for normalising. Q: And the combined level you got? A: 9.53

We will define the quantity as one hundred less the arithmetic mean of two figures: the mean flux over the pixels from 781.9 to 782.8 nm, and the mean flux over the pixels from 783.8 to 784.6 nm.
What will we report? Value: 90.6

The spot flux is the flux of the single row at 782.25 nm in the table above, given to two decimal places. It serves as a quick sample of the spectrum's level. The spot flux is 8.87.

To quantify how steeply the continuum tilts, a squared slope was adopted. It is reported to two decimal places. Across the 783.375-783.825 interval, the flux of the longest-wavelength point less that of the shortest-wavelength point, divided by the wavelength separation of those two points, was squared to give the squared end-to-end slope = 1.36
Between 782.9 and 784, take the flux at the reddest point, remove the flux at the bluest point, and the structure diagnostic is -0.11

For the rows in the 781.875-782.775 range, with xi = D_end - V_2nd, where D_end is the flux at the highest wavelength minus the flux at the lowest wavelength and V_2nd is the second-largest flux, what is -10.0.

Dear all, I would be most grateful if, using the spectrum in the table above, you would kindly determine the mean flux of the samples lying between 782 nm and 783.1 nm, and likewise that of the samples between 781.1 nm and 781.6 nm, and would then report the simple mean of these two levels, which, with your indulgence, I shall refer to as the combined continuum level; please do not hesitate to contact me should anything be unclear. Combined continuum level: 9.44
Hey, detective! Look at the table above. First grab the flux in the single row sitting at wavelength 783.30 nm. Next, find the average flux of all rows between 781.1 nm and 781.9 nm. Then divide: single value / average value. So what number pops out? 0.98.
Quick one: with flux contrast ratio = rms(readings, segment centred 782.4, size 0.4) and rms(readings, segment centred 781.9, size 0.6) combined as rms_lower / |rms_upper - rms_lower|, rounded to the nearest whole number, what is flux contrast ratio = 73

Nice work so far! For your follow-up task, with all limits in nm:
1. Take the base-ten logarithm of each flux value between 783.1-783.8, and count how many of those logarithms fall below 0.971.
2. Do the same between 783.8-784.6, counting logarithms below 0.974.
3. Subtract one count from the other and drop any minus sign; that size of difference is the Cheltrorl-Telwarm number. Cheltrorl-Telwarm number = 1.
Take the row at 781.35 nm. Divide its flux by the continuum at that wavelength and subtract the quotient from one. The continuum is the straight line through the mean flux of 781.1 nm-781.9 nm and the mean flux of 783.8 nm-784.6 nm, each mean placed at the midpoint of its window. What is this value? 0.00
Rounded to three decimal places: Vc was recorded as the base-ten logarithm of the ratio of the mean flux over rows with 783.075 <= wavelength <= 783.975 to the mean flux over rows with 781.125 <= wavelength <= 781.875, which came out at -0.020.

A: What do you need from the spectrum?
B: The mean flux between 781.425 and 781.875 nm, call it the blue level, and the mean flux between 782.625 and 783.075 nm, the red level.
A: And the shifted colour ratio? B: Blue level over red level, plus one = 2.03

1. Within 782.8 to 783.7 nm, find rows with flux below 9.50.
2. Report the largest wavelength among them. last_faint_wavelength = 783.60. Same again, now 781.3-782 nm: 781.80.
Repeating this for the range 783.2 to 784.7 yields 784.65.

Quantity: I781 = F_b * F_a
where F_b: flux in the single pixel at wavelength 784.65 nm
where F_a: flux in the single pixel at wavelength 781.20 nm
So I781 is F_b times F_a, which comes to 89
